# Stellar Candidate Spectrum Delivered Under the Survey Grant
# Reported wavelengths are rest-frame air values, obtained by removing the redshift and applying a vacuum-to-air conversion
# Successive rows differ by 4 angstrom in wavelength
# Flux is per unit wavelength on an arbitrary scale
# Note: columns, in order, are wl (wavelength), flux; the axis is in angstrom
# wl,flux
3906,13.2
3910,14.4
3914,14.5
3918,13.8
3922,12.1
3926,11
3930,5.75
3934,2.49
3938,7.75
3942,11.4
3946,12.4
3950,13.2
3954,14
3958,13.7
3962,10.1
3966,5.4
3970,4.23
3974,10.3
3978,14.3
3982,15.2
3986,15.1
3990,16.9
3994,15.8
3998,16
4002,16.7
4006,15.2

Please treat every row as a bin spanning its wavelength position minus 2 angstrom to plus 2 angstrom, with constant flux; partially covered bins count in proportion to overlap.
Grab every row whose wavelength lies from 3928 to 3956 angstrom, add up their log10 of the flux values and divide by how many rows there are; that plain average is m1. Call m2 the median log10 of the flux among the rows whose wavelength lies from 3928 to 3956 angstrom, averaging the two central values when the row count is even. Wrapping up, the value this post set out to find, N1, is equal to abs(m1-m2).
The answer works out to 0.134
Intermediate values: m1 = 0.9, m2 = 1.06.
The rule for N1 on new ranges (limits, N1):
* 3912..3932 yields 0.046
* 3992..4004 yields 0.004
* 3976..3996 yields 0.007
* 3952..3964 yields 0.041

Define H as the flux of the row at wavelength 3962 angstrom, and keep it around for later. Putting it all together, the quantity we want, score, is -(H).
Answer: -10.1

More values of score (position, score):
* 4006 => -15.2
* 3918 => -13.8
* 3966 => -5.4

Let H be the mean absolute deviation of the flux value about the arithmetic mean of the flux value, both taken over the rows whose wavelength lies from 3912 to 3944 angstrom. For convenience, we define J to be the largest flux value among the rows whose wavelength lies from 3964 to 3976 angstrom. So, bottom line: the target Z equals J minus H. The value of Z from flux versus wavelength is 6.9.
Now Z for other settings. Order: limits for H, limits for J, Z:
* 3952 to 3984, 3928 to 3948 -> 9.0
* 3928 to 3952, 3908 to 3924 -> 11.0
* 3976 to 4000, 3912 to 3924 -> 13.8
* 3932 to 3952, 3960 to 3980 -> 10.8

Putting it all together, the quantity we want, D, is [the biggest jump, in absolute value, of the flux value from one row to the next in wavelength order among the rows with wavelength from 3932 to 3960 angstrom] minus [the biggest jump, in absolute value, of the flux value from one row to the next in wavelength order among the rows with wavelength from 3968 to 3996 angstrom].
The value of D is -0.8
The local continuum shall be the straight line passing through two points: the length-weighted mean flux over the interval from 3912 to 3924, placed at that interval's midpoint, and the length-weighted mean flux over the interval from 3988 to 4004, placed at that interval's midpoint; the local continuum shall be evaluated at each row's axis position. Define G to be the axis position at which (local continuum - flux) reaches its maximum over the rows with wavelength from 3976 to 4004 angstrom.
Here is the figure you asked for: 3978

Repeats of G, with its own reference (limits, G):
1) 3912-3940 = 3934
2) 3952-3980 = 3970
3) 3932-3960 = 3934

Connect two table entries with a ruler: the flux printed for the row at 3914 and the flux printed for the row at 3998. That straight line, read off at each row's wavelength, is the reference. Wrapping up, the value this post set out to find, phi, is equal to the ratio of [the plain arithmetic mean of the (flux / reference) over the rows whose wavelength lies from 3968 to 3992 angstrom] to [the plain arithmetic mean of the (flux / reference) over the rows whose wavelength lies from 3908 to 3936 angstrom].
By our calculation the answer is 1.1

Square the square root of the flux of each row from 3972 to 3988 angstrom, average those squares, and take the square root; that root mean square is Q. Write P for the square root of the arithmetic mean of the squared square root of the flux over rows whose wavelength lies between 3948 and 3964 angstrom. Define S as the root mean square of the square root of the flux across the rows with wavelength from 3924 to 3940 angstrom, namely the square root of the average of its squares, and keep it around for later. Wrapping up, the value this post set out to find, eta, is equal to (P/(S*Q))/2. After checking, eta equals 0.186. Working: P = 3.6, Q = 3.7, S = 2.6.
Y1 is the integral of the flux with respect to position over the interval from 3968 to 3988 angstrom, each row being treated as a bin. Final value 237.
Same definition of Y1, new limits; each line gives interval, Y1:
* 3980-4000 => 316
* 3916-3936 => 181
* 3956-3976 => 175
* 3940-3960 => 259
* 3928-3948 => 159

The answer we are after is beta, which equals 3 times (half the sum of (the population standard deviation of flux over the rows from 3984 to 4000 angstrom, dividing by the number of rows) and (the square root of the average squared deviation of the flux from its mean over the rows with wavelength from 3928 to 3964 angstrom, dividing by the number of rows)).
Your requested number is 6.6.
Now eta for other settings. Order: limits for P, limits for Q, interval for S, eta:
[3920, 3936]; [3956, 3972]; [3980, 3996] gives 0.122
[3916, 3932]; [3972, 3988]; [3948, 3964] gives 0.123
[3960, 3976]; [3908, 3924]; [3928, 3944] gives 0.141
